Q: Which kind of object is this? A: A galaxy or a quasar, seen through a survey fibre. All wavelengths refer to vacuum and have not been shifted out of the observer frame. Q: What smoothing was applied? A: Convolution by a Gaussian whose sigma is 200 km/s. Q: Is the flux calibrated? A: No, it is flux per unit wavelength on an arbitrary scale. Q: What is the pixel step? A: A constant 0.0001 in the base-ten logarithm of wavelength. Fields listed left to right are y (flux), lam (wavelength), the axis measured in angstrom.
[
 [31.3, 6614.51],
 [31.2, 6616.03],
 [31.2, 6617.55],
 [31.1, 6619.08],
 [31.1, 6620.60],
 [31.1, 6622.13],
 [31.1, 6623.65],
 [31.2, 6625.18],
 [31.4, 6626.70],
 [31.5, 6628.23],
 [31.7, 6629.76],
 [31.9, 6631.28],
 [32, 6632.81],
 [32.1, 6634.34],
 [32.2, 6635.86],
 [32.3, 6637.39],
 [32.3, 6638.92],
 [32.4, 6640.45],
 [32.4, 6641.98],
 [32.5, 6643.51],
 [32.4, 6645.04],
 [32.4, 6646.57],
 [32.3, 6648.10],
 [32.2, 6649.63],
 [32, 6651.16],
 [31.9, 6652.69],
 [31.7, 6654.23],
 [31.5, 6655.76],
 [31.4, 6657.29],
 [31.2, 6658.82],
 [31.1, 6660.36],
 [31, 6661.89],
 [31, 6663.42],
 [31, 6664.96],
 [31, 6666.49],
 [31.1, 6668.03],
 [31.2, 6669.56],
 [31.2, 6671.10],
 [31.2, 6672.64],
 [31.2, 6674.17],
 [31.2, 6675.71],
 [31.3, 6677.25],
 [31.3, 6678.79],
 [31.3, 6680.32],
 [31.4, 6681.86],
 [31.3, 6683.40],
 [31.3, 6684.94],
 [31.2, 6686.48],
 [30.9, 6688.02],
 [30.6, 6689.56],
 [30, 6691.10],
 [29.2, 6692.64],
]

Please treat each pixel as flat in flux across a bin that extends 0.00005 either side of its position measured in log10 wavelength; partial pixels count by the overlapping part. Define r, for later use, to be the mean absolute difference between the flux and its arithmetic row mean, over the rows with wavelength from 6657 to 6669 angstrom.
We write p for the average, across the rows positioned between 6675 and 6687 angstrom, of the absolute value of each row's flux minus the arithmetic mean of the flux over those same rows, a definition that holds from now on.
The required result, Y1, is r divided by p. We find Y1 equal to 2.3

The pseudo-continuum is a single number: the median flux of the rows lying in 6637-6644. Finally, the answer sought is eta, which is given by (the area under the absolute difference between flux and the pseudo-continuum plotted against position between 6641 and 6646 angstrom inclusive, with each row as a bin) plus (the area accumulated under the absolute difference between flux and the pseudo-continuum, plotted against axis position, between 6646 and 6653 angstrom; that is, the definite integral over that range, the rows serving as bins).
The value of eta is 1.8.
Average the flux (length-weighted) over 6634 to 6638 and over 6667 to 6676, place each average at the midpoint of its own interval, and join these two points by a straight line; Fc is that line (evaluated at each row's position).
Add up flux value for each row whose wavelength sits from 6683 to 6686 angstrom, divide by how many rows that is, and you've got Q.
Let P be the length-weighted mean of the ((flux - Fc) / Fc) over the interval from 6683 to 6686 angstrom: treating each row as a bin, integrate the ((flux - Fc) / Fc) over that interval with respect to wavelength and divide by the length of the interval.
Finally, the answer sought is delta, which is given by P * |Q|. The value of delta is 0.53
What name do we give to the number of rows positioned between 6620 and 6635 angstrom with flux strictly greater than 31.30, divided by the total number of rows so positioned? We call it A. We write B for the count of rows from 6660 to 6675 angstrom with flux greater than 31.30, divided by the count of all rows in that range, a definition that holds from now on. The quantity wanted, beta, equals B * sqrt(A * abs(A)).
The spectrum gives 0.00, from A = 0.6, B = 0.0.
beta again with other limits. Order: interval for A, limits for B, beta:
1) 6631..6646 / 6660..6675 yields 0.00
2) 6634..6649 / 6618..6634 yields 0.50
